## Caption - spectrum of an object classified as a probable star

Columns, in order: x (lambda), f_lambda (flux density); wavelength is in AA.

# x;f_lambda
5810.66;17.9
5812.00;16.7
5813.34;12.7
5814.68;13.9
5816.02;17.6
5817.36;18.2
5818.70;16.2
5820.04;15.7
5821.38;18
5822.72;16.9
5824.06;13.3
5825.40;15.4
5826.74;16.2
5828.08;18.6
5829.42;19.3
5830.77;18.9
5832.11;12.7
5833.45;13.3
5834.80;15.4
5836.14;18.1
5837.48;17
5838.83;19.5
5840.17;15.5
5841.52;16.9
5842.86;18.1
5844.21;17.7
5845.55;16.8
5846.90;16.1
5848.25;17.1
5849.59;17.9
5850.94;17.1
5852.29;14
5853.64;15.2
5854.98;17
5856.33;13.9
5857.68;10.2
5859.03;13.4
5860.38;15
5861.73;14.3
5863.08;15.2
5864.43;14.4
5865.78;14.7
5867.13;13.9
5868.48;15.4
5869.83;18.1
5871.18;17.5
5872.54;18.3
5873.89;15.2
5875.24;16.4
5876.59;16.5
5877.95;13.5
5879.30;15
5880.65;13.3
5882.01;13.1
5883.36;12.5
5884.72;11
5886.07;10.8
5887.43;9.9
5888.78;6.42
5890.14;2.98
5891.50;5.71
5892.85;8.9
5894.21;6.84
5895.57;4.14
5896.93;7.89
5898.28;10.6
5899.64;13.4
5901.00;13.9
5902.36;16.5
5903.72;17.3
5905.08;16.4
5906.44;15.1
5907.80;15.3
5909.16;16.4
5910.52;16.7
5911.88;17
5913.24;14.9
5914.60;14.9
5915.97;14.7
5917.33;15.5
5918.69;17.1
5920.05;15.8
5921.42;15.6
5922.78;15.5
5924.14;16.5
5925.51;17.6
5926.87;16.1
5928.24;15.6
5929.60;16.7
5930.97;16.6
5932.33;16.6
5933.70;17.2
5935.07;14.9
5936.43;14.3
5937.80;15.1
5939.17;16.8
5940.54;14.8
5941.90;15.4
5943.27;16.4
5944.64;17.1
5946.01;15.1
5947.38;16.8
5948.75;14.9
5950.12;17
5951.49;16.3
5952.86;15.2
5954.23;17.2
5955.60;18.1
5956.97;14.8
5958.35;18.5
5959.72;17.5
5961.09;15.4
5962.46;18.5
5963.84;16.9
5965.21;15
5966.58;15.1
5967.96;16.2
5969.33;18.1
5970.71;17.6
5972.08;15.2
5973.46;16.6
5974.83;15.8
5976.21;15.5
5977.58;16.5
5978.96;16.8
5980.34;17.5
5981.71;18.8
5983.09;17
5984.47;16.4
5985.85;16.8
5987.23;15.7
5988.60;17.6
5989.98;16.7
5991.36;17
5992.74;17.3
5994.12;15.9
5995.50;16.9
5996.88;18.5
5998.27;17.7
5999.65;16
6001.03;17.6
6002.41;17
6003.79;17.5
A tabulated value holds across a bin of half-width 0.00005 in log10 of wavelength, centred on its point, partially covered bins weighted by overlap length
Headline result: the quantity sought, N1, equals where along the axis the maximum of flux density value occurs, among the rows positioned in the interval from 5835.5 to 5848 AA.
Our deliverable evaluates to 5838.83 AA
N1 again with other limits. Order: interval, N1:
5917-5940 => 5925.51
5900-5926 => 5925.51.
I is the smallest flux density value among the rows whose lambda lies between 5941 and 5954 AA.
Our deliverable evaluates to 14.9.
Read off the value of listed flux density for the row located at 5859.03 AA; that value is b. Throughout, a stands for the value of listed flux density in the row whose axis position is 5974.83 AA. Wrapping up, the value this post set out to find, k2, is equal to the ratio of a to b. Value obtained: 1.18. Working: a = 15.8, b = 13.4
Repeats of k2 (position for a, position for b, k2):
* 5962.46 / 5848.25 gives 1.08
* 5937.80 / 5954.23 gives 0.88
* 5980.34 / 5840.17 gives 1.13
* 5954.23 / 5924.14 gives 1.04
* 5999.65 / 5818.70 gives 0.99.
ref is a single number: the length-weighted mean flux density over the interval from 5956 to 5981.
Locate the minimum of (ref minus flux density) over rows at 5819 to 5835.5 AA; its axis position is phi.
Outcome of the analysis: 5829.42 AA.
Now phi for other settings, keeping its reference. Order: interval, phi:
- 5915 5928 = 5925.51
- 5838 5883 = 5838.83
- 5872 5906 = 5872.54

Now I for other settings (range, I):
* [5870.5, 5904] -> 2.98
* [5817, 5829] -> 13.3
